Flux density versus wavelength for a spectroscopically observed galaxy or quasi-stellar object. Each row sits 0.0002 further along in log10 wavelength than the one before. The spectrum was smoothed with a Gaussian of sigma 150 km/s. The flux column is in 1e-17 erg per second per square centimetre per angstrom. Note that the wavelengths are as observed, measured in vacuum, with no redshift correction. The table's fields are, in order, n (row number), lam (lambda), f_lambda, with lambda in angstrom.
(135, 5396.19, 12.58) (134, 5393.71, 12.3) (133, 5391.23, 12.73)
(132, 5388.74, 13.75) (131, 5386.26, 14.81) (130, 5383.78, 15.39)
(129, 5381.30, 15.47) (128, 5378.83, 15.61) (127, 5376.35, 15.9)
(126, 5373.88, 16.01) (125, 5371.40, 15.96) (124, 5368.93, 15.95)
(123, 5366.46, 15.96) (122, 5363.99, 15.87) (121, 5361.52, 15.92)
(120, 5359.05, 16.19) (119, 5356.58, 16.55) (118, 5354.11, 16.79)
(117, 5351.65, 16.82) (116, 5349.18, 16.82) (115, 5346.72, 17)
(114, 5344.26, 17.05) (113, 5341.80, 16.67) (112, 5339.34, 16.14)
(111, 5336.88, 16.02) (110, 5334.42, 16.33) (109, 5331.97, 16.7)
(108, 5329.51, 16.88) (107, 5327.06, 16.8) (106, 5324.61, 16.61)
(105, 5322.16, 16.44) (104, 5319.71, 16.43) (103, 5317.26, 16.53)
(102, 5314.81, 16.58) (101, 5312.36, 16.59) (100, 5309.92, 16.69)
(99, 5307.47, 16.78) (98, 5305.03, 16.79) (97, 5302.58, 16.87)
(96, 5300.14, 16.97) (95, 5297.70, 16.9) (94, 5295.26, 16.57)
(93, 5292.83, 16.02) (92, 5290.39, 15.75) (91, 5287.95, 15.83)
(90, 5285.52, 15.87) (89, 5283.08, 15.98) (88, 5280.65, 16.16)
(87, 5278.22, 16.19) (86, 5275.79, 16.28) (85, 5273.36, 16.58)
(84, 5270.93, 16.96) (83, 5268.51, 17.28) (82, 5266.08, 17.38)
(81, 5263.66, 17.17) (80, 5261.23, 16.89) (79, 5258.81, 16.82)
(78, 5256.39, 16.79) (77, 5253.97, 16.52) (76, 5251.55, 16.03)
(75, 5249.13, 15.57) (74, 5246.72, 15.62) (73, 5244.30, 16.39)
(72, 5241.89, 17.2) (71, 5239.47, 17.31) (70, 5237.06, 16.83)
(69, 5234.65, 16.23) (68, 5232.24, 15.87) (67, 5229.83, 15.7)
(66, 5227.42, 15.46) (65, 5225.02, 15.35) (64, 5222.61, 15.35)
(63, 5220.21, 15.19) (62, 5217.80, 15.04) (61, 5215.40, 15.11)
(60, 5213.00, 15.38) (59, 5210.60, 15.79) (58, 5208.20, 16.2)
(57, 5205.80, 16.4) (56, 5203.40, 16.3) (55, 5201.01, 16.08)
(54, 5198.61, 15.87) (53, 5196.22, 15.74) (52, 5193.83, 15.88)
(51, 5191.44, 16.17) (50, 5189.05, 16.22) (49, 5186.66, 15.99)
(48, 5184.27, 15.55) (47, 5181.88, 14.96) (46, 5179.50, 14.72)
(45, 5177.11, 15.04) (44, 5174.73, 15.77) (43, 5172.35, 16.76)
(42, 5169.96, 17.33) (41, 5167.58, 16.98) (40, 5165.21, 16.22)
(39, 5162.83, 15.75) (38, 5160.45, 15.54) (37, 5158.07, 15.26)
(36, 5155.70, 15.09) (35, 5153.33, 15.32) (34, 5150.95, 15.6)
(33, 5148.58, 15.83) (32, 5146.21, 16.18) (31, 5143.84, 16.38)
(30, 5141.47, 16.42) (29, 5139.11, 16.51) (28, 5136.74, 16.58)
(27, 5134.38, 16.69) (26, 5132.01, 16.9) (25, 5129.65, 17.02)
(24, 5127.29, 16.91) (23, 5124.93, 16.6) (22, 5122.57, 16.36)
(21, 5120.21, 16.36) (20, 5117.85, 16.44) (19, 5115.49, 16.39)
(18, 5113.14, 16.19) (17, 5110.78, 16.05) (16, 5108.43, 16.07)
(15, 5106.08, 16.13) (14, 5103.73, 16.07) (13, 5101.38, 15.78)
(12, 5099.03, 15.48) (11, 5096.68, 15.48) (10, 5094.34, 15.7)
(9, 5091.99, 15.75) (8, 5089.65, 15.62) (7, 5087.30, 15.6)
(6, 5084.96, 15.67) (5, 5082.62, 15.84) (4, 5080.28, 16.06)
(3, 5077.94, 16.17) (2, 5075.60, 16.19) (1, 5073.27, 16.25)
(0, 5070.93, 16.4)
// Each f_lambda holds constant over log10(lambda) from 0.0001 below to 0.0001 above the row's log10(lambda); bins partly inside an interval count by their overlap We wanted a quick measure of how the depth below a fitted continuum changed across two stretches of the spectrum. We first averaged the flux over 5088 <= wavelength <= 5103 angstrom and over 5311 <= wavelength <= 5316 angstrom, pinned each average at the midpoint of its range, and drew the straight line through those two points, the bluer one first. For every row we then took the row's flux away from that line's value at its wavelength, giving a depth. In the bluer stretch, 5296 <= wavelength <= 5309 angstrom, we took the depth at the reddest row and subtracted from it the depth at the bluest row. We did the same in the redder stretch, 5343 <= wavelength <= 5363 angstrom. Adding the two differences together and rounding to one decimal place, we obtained 1.4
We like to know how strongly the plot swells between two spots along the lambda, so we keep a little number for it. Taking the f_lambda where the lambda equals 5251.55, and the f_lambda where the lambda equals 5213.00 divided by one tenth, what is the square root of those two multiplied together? 49.7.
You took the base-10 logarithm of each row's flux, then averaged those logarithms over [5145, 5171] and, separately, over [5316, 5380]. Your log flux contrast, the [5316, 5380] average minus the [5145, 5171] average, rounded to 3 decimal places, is 0.013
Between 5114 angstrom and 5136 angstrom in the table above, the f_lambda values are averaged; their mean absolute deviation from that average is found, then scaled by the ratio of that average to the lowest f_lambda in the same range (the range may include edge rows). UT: 0.23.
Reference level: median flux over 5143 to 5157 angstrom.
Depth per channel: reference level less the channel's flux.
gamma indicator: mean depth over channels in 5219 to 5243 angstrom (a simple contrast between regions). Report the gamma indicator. -0.33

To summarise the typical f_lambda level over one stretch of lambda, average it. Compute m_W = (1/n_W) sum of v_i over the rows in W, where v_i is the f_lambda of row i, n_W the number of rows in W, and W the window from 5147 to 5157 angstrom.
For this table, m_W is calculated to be 15.5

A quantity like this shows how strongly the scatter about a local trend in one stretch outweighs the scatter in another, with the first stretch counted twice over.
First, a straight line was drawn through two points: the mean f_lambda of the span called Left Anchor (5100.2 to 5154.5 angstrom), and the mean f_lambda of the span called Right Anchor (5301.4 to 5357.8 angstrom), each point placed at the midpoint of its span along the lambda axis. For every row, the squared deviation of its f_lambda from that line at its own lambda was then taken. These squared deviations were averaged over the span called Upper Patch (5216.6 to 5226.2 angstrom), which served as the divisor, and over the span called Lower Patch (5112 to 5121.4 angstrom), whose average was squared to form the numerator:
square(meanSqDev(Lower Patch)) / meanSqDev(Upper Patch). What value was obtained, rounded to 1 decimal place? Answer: 0.0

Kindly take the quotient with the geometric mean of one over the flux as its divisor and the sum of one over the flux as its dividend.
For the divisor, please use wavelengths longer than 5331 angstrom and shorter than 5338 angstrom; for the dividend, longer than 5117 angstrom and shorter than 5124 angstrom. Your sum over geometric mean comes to 2.99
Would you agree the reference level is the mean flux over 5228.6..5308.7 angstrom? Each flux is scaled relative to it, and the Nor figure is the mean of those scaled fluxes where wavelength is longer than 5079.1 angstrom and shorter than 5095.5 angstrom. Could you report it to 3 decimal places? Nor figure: 0.955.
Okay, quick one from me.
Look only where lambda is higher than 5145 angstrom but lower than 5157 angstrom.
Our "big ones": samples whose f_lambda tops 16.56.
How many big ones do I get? 0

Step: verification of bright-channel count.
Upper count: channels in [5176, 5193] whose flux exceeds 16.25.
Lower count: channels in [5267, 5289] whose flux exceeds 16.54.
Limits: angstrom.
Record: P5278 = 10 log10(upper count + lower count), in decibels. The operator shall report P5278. 4.8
